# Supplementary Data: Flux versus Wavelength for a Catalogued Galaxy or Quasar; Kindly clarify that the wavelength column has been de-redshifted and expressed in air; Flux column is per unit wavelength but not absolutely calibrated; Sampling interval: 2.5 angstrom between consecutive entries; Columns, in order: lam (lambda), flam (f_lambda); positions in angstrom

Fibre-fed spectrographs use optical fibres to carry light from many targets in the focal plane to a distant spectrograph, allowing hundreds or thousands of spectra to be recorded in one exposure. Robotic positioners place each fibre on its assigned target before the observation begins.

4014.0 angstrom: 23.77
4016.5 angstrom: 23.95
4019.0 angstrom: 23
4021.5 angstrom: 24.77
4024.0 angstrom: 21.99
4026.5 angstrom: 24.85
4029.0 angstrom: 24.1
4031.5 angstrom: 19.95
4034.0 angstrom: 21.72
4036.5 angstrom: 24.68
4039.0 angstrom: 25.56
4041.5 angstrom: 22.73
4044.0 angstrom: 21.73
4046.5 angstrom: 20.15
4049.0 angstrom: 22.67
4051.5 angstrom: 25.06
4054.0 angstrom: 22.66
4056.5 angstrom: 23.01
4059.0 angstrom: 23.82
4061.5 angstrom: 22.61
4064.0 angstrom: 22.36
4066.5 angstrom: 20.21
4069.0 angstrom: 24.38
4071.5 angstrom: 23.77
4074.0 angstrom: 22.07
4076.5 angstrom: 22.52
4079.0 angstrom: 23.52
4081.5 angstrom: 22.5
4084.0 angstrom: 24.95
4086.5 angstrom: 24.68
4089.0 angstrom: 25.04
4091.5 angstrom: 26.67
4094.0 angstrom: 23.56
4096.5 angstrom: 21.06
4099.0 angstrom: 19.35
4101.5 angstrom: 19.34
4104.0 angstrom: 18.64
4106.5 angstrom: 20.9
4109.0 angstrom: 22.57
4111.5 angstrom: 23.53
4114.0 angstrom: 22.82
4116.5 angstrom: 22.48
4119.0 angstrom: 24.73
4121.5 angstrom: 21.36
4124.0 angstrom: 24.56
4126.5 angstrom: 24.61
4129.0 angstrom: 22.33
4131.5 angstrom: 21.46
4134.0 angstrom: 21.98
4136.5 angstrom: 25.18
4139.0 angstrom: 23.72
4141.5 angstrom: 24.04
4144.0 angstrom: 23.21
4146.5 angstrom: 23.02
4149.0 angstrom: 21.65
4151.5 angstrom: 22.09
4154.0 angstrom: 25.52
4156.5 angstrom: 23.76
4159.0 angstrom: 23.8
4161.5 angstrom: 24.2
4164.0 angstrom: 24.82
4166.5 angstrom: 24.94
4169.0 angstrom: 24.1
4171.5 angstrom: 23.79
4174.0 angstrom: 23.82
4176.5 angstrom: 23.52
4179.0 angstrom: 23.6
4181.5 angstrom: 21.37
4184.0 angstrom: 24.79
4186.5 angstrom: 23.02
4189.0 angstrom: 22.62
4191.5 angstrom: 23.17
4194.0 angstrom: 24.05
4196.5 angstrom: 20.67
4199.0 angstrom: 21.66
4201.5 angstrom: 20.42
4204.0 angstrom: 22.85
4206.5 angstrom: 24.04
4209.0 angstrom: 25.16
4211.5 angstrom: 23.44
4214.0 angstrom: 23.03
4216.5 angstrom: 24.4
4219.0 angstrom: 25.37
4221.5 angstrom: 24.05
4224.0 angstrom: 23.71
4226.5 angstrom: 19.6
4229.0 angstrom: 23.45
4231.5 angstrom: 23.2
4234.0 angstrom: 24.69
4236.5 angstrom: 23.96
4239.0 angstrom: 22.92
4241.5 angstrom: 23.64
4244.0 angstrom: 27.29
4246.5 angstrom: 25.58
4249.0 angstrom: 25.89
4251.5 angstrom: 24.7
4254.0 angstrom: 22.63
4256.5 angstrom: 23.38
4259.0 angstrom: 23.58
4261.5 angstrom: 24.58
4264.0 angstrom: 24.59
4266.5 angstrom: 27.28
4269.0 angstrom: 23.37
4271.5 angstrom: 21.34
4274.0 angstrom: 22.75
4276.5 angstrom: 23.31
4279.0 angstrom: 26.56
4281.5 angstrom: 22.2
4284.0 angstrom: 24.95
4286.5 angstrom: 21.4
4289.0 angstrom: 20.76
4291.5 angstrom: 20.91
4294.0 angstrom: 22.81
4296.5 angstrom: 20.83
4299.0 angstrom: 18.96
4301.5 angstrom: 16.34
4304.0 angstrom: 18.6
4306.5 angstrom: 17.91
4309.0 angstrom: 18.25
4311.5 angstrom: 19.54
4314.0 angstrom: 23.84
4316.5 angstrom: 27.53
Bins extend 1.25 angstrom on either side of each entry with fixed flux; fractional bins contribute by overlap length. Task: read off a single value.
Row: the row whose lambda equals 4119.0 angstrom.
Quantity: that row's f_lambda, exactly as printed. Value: 24.73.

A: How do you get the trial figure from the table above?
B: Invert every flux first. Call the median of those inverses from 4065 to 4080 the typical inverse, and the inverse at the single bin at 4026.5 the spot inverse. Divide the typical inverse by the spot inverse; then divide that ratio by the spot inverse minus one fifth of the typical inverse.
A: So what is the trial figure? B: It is 34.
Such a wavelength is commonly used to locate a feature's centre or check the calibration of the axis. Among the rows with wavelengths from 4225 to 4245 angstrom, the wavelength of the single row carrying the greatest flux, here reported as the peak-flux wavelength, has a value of 4244.0 angstrom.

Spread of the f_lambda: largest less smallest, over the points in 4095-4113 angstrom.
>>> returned 4.9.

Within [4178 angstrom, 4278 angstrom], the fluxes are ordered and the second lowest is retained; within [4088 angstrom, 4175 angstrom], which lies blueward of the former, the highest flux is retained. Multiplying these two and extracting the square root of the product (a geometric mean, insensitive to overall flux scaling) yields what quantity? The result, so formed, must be 23.3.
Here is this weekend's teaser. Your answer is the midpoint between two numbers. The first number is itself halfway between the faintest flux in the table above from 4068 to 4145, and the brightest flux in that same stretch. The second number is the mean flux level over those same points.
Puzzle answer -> 22.8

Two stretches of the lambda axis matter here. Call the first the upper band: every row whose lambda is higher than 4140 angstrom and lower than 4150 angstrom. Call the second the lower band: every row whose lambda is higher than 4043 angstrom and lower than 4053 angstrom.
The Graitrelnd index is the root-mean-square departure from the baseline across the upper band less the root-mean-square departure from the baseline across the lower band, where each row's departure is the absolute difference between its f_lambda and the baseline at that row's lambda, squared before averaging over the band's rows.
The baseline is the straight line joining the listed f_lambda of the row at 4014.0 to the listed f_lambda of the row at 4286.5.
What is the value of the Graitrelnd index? -1.2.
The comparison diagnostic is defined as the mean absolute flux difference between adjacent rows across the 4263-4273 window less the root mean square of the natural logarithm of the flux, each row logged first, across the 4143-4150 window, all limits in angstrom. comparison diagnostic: -0.2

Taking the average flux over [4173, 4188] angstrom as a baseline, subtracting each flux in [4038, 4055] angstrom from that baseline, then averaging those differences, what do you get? 0.4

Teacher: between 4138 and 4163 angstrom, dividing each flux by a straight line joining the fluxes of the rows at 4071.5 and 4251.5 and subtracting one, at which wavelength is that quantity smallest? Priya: 4149.0 angstrom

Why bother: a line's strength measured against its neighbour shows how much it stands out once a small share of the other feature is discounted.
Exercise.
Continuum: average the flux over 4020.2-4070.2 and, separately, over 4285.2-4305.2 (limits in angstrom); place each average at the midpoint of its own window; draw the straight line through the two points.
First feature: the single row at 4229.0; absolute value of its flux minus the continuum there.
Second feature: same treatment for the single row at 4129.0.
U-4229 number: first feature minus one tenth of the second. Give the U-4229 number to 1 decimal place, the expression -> 2.6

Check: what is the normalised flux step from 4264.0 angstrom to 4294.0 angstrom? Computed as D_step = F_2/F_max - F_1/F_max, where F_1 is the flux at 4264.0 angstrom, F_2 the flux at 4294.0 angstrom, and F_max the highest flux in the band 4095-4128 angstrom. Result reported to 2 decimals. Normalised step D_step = -0.07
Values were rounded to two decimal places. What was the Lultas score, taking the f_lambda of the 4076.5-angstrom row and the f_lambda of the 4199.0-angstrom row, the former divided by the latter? 1.04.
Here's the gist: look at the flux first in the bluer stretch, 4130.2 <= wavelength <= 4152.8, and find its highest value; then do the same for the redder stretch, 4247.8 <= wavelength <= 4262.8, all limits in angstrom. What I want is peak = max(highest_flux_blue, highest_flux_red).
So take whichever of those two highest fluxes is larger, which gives 25.9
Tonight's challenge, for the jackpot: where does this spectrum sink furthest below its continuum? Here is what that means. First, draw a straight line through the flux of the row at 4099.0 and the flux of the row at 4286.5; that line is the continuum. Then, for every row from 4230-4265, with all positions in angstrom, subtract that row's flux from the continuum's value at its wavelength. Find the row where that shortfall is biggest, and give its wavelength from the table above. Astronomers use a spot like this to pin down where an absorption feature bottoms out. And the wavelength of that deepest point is 4254.0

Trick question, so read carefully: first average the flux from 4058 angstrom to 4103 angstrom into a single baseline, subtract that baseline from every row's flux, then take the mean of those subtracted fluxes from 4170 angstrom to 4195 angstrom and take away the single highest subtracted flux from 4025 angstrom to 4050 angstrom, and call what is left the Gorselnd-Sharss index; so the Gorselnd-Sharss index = -2.2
